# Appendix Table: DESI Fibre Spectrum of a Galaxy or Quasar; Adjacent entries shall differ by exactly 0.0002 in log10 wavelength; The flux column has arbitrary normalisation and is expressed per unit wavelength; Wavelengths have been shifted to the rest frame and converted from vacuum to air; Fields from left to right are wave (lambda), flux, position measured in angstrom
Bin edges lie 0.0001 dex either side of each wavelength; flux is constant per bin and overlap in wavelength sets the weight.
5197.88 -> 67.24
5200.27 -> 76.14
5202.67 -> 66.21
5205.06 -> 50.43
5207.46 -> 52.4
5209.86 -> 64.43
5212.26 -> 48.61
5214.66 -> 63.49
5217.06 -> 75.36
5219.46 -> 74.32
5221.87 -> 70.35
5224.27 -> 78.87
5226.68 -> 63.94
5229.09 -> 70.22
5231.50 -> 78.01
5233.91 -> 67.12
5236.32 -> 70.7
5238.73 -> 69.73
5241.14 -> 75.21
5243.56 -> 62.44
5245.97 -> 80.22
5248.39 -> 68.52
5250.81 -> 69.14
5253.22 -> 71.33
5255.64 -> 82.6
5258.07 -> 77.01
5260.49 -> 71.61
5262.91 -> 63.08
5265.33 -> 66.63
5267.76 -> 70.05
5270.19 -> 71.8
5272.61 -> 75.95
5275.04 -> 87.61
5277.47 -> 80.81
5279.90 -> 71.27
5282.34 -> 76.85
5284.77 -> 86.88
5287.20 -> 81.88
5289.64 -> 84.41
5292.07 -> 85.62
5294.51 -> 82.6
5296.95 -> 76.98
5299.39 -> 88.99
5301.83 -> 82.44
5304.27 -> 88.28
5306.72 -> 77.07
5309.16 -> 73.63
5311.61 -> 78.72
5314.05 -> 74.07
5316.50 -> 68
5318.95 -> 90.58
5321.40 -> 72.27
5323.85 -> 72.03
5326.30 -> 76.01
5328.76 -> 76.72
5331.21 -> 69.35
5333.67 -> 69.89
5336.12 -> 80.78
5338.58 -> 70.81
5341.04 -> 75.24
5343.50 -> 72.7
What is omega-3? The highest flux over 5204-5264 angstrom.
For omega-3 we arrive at 82.6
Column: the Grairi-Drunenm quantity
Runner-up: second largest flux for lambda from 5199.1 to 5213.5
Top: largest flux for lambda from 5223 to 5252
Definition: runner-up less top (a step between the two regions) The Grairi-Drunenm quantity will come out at -14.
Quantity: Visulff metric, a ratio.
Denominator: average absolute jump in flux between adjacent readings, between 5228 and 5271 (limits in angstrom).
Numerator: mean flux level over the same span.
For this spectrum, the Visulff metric 11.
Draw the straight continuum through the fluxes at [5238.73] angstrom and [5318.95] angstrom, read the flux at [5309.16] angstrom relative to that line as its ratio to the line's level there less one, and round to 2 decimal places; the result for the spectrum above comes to -0.16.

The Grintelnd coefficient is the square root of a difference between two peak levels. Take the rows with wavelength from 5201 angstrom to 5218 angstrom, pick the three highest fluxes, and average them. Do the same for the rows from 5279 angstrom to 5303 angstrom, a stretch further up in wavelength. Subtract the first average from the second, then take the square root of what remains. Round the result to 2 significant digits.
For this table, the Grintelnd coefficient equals 4.3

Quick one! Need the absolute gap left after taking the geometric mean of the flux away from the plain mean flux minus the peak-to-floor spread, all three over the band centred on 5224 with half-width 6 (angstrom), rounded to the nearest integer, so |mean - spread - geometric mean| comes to 15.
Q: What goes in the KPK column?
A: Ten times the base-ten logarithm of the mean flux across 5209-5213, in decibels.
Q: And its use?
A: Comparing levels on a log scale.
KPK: 17.5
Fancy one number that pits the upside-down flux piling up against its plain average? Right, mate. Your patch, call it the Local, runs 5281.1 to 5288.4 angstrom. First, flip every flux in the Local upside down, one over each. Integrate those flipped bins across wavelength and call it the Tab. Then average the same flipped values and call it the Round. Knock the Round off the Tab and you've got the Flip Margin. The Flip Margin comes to 0.077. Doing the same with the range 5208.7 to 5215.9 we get 0.107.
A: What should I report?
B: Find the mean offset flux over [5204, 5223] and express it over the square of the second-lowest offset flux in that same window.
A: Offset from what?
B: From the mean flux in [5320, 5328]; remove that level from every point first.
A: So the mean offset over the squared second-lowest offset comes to -0.02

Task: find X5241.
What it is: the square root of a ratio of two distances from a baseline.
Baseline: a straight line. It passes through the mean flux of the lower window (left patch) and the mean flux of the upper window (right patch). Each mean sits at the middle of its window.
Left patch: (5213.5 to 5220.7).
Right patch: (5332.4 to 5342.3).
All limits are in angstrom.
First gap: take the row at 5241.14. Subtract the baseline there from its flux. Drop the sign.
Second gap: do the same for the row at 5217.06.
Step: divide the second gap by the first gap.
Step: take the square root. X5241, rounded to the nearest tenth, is 1.1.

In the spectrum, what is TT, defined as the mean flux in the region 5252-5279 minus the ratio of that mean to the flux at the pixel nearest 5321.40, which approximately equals 73.4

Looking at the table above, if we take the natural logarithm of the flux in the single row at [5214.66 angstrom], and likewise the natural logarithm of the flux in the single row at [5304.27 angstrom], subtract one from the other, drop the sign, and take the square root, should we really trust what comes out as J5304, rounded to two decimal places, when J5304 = 0.57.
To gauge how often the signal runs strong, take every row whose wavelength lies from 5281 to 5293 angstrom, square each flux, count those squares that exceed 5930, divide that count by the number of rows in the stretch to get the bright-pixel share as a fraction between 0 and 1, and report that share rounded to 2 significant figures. 0.80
